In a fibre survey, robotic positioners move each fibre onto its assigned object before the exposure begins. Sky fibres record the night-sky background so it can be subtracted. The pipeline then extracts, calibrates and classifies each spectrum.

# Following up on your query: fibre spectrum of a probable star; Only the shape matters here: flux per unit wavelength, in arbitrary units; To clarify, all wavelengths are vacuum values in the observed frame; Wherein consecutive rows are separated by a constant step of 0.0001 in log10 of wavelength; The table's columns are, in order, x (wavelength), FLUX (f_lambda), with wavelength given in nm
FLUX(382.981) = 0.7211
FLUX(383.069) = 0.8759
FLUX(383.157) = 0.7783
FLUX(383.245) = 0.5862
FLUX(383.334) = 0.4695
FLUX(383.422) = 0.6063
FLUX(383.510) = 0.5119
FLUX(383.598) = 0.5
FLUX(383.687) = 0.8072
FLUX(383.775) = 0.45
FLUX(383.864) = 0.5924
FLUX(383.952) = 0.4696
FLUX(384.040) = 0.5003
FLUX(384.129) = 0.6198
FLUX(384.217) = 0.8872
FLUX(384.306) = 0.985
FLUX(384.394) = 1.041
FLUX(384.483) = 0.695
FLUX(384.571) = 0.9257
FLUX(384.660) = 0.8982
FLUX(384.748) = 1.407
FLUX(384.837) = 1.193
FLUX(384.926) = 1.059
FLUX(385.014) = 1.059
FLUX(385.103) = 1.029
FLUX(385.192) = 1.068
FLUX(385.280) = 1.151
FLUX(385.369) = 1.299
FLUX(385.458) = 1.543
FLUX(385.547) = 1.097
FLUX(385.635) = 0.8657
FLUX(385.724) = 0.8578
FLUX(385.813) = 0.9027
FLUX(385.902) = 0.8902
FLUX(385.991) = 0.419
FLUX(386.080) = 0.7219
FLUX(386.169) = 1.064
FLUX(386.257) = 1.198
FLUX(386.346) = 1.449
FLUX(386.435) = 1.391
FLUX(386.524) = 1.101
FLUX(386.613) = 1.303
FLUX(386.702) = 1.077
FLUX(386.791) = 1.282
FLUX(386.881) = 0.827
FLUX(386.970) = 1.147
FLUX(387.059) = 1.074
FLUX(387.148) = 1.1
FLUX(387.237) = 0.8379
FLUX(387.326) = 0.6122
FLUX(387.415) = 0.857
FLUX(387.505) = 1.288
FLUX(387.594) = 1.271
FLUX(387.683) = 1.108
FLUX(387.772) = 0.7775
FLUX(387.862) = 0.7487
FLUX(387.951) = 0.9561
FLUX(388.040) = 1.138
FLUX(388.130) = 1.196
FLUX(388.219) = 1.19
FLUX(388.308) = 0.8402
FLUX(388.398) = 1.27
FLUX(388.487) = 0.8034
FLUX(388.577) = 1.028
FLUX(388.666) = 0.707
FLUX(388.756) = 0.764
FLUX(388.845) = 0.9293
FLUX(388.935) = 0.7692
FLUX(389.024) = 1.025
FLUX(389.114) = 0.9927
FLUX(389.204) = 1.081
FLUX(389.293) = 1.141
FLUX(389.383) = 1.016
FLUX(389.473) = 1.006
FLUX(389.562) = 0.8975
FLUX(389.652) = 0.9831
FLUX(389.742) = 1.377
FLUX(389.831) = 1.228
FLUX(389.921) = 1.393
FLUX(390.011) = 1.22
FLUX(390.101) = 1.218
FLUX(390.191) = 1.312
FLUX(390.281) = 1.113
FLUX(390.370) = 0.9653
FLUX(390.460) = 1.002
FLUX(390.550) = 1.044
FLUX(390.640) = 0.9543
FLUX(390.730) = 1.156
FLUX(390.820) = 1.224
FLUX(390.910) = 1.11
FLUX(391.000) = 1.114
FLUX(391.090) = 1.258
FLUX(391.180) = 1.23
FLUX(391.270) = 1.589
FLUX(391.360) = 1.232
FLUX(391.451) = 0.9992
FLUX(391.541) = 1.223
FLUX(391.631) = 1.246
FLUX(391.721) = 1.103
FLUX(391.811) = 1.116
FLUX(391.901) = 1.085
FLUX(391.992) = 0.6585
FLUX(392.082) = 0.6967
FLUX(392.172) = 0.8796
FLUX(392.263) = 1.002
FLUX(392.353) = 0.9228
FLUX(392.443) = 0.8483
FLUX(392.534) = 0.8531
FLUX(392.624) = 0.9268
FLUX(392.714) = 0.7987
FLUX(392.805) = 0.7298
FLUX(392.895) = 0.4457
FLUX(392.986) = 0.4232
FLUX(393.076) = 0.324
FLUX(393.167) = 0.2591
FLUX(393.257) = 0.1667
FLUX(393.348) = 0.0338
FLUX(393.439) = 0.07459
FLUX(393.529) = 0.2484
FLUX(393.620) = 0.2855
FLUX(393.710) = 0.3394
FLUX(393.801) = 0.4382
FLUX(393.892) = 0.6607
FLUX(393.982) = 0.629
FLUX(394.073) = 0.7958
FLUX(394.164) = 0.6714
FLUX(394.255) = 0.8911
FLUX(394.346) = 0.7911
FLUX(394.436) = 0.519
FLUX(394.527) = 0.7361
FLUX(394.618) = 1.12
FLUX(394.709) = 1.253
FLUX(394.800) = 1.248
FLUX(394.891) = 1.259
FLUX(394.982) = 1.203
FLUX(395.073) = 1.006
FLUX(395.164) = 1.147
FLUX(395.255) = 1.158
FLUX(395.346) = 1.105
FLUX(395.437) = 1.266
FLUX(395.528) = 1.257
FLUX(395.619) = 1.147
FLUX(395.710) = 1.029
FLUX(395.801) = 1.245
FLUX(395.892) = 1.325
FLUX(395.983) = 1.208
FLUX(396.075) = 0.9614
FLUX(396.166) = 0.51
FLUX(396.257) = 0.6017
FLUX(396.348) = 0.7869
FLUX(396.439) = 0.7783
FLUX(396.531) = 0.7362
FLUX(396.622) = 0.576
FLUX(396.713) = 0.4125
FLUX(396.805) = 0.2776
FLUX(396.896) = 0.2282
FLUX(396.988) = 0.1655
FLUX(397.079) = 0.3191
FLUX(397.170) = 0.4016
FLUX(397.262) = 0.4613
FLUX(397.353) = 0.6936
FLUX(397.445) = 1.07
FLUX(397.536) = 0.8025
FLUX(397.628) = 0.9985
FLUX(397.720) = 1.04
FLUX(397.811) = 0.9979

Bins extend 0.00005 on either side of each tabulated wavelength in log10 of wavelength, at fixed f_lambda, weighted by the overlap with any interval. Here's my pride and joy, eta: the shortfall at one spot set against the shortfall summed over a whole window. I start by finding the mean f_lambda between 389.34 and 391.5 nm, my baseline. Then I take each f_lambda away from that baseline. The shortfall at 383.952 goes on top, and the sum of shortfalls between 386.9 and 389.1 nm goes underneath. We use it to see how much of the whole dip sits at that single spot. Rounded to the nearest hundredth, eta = 0.16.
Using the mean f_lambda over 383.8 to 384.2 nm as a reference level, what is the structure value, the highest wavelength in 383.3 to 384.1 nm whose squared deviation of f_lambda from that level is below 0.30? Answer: 384.040 nm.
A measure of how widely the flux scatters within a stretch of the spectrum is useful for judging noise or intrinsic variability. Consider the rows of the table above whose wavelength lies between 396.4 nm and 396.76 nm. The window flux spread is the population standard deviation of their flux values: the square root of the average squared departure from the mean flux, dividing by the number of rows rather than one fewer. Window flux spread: 0.14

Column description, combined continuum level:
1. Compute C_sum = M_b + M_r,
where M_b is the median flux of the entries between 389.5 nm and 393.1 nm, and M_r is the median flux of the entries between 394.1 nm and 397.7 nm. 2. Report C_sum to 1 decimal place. 2.0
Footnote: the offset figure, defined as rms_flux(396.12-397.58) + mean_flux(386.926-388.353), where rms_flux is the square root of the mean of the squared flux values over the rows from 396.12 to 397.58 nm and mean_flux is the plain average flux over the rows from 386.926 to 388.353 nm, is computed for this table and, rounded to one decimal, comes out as 1.6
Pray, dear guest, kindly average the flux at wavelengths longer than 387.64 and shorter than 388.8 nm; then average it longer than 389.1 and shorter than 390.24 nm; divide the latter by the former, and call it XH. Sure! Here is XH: 1.2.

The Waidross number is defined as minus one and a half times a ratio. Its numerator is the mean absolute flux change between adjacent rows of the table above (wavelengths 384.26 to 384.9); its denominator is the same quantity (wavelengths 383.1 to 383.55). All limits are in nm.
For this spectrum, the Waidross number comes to -2.56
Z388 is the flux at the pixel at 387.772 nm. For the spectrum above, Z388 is 0.7775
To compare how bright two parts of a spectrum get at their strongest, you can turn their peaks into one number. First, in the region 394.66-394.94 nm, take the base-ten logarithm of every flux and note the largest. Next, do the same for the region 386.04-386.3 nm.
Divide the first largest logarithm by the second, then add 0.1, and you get 1.4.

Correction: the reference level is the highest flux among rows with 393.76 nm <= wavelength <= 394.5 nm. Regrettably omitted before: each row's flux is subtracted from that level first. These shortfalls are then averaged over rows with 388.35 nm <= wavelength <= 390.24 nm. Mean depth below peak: -0.16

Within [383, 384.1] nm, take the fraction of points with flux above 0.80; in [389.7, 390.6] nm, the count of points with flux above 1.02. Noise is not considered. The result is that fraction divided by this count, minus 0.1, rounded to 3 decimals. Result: -0.079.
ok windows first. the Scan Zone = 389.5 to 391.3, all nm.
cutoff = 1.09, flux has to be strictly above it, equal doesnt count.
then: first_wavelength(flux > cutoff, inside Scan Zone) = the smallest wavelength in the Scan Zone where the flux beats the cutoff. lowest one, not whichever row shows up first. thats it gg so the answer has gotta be 389.742 nm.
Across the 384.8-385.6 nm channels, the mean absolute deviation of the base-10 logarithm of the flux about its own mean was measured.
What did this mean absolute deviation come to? 0.04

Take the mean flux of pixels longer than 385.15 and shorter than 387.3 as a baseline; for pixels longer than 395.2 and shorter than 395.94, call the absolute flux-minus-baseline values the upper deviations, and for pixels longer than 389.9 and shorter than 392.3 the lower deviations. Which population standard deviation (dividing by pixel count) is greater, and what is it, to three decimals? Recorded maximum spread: 0.124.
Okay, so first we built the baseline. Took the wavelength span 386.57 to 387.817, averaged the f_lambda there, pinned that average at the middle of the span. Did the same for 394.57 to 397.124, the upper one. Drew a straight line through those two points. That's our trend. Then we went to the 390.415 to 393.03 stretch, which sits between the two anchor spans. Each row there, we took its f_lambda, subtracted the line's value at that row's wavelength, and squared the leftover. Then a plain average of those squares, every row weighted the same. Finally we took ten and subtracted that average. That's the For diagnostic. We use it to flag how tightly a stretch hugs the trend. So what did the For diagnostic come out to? 9.94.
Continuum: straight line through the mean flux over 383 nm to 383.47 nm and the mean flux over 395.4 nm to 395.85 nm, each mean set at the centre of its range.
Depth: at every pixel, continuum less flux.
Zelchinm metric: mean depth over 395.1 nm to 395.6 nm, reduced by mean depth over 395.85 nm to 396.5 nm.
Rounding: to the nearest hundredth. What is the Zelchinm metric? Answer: -0.34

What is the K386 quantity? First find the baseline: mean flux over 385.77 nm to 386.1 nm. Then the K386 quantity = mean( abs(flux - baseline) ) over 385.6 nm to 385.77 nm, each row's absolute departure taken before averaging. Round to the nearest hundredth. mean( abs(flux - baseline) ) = 0.13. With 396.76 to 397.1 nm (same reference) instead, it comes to 0.49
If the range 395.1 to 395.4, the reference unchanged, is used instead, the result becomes 0.40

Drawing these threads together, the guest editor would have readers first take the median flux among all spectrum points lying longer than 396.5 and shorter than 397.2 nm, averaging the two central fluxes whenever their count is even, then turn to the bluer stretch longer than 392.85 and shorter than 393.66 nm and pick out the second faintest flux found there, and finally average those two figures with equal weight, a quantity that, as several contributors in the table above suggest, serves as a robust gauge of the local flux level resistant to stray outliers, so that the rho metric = 0.22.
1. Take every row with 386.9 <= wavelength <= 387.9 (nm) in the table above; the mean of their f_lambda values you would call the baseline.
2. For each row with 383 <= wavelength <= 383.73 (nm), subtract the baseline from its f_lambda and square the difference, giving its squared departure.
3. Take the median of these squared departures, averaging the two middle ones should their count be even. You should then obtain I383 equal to 0.15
